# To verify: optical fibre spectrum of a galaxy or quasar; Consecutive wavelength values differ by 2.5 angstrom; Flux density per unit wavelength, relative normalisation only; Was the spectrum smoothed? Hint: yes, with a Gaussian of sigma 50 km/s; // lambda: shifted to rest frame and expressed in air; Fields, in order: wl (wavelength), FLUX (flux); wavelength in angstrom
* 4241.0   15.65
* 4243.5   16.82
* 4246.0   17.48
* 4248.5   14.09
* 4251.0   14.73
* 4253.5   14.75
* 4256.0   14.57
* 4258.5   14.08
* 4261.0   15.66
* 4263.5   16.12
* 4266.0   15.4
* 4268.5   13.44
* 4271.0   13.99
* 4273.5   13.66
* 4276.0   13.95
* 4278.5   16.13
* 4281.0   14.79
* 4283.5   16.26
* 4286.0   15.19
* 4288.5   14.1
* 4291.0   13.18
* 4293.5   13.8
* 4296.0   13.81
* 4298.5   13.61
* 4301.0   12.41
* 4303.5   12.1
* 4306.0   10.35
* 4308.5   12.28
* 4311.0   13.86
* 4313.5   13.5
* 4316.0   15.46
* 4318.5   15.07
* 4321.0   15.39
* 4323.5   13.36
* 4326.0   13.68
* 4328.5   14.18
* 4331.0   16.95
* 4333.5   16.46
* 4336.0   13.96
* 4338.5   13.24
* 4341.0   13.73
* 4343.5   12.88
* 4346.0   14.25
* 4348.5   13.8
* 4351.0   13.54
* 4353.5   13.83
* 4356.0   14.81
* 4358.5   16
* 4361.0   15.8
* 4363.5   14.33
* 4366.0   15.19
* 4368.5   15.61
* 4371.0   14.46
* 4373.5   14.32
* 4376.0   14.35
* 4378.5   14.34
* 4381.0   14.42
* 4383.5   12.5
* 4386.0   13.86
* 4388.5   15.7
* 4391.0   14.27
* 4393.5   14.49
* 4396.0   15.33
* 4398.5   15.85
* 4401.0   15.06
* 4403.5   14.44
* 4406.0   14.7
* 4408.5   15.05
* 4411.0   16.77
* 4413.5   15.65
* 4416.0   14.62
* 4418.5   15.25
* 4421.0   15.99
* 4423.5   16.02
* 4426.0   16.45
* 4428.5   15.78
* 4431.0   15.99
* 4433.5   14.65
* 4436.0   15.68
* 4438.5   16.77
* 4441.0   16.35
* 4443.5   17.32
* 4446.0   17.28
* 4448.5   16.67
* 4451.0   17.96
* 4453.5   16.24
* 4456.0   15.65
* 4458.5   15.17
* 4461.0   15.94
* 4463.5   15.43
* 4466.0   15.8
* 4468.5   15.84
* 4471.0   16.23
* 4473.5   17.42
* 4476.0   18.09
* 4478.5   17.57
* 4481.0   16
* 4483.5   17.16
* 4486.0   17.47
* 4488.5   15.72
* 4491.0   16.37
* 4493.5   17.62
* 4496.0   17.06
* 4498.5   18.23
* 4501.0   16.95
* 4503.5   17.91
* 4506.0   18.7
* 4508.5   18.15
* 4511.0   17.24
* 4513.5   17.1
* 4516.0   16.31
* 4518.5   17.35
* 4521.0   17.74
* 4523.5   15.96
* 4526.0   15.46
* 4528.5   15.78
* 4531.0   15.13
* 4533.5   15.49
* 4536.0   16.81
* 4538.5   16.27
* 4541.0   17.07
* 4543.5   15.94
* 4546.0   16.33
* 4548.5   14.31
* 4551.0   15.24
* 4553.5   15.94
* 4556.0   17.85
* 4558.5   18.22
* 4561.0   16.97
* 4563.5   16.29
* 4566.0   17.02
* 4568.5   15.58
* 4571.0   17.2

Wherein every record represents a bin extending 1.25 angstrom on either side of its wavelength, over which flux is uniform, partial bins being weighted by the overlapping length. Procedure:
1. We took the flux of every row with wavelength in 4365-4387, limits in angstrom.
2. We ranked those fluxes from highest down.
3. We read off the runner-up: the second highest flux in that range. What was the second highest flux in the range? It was 15.19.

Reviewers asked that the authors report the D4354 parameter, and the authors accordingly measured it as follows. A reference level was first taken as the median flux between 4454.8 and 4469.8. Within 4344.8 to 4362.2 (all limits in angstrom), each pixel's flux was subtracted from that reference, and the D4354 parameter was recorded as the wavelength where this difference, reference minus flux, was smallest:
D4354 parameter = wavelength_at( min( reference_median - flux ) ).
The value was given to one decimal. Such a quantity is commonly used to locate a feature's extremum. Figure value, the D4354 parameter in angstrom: 4358.5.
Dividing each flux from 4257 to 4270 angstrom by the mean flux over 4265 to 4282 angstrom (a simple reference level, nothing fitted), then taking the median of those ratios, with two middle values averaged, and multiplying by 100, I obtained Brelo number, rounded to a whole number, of 106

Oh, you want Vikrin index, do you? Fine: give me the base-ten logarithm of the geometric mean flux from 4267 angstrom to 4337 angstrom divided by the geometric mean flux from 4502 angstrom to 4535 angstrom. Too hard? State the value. -0.077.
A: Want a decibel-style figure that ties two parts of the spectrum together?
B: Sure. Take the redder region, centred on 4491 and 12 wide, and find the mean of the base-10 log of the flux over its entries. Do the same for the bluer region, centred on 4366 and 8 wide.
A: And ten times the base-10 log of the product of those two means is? 1.59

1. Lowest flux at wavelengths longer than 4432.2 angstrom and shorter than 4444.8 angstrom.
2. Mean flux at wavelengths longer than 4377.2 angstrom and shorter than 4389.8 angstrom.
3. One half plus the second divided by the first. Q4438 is 1.47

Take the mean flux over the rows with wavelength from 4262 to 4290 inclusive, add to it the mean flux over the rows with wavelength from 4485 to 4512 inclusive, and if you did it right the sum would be 32.2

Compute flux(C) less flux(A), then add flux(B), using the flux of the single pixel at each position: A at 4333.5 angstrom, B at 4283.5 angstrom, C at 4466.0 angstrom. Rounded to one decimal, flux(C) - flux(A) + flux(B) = 15.6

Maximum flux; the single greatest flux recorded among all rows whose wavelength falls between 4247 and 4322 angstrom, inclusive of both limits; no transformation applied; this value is 16.26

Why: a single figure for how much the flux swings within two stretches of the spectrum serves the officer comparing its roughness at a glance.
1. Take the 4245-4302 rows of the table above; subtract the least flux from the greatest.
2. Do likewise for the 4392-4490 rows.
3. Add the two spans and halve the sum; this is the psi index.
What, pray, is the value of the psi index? 4.36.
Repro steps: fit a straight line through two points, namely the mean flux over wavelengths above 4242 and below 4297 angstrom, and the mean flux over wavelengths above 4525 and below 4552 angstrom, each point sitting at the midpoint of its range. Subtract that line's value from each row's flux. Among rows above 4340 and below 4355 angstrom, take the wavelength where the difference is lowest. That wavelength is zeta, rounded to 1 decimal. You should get 4343.5 angstrom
